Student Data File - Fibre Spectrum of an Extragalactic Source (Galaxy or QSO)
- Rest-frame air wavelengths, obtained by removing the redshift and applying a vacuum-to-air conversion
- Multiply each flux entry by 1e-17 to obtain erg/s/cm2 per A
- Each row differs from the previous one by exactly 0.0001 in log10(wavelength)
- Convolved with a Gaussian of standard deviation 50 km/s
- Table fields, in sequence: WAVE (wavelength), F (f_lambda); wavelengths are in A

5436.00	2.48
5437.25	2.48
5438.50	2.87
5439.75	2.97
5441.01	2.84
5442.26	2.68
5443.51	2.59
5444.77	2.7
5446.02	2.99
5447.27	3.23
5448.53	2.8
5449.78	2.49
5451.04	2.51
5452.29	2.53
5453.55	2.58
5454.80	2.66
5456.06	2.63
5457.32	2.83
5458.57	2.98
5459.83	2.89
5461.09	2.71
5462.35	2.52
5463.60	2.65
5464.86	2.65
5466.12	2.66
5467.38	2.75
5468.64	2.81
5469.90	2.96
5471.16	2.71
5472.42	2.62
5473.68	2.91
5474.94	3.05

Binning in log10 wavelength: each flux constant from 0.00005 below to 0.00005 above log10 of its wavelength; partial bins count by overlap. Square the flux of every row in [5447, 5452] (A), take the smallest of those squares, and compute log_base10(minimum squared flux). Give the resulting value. 0.79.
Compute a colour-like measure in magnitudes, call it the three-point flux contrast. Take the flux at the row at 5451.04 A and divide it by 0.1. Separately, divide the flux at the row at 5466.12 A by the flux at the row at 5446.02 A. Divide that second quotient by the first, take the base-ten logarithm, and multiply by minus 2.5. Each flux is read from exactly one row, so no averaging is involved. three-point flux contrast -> 3.63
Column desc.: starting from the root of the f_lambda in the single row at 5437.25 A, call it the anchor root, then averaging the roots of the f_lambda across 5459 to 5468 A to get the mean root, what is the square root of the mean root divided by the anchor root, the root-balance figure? 1.02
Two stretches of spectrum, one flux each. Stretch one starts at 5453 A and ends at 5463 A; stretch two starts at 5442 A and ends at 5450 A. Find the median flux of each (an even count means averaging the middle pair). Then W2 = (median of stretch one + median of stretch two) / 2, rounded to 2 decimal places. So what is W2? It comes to 2.69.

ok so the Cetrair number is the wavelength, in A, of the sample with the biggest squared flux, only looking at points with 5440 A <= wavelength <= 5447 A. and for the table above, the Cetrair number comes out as 5446.02 A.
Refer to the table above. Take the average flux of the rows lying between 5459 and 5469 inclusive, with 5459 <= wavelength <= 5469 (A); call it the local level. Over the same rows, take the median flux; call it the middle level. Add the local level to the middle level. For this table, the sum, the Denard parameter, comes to 5.39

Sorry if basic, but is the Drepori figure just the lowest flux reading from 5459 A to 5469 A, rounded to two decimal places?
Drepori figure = 2.52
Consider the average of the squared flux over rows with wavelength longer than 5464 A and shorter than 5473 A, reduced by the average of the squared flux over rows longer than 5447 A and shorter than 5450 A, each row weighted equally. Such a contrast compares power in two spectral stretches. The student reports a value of -0.7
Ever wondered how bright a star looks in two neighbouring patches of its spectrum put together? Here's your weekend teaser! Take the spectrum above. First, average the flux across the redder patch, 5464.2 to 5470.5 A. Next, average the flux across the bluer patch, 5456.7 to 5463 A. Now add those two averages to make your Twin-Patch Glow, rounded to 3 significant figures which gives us 5.55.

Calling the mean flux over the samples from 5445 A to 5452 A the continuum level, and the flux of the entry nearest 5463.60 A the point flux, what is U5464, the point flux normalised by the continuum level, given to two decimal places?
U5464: 0.95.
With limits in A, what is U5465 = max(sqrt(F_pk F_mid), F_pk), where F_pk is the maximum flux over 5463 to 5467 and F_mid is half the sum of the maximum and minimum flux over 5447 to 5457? 2.76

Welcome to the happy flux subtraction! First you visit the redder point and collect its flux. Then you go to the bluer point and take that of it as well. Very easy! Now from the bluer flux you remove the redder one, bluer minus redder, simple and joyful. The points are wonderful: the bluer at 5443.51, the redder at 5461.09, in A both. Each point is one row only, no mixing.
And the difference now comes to -0.12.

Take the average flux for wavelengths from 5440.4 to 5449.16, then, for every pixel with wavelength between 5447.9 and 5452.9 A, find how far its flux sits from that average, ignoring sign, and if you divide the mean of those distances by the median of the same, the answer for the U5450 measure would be 0.80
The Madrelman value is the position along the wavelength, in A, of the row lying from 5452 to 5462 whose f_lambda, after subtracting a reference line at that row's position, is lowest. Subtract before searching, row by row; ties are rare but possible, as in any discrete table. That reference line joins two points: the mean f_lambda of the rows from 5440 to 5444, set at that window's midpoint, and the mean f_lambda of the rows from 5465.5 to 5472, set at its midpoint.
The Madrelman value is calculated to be 5452.29 A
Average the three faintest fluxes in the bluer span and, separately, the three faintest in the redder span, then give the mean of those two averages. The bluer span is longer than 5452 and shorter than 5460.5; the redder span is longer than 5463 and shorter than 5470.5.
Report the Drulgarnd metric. 2.617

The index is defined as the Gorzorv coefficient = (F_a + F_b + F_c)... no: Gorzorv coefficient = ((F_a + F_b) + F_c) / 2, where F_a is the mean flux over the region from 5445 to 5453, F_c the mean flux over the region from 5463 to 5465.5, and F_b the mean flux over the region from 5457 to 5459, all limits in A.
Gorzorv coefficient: 4.16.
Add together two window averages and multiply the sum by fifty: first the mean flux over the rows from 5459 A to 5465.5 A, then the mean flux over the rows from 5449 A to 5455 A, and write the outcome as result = 262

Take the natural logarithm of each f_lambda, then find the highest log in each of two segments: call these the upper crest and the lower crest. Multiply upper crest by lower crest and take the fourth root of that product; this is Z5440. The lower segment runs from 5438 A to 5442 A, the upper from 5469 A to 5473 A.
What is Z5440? 1.04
